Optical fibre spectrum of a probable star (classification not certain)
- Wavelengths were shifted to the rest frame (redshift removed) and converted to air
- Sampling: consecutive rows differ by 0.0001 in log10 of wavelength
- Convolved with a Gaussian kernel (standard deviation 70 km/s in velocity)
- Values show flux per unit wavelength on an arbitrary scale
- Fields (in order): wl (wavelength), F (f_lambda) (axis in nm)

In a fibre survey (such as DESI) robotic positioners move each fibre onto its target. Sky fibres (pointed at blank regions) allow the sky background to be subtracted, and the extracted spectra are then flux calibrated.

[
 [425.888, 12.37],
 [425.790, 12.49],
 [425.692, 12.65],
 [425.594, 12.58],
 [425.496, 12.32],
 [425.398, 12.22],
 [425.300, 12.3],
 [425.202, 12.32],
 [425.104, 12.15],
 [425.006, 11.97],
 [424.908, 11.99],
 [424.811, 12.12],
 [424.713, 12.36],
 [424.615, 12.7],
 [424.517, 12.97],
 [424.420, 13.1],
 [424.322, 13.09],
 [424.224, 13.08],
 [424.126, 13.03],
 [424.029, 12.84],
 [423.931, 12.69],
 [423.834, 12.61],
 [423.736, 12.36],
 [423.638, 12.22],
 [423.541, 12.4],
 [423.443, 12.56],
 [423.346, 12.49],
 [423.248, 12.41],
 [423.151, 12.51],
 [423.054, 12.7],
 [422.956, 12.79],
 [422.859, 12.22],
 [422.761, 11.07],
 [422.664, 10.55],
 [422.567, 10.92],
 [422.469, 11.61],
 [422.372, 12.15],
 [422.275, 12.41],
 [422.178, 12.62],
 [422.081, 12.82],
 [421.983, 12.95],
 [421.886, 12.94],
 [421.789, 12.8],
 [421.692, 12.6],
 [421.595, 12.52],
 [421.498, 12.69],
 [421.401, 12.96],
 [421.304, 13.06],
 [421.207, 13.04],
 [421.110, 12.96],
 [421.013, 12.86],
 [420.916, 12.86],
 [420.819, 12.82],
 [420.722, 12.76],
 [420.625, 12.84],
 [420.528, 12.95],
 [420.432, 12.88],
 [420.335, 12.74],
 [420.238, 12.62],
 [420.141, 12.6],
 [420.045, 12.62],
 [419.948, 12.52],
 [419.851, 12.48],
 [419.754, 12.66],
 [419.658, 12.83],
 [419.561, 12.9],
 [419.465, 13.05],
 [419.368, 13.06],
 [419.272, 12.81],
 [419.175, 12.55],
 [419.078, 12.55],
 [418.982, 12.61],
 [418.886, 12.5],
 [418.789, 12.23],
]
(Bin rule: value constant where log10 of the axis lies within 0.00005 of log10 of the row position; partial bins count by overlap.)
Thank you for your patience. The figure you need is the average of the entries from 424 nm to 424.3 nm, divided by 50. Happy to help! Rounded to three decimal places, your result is 0.260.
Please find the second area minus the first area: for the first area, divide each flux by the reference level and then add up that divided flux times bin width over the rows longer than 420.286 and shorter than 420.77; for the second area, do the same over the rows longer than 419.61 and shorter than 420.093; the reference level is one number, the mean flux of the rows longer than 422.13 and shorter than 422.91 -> -0.010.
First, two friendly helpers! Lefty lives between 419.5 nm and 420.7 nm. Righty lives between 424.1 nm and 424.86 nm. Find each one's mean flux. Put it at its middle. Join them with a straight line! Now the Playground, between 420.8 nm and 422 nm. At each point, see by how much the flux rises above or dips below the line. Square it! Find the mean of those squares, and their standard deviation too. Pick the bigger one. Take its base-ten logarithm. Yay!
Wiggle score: -1.4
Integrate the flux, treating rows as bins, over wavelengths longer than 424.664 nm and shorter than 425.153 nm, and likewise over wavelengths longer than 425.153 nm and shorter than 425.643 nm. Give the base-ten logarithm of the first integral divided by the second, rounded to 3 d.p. -0.009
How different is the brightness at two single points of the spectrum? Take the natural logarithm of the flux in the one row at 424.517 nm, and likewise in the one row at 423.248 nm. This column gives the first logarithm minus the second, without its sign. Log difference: 0.044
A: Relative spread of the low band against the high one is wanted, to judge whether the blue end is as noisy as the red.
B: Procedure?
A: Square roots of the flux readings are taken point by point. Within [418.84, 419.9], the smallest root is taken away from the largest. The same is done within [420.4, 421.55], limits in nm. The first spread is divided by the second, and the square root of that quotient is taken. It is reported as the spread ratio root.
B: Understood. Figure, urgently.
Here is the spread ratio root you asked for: 1.3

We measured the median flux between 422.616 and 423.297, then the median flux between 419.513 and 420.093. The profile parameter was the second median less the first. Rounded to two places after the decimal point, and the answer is 0.23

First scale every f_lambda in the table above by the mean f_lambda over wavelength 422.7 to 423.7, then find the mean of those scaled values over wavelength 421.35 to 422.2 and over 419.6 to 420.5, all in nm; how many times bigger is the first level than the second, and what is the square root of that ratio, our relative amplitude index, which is 1.00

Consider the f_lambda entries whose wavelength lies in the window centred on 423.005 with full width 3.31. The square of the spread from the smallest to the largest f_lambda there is 6.5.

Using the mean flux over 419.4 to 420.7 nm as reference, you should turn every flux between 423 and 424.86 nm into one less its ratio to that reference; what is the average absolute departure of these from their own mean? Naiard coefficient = 0.020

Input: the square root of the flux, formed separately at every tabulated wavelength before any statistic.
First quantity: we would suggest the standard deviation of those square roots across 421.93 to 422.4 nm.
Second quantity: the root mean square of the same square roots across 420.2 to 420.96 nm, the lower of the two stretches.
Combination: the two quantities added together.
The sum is 3.62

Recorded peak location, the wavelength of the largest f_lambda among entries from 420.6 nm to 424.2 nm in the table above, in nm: 421.304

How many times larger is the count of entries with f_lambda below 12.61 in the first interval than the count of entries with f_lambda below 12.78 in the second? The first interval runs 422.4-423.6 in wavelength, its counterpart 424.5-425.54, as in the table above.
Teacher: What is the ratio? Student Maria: 1.0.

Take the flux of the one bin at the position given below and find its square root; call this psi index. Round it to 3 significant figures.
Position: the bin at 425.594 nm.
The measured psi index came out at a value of 3.55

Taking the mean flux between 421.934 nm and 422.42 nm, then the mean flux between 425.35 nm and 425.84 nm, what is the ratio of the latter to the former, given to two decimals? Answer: 0.99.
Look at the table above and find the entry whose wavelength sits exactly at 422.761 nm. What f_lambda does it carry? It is 11.07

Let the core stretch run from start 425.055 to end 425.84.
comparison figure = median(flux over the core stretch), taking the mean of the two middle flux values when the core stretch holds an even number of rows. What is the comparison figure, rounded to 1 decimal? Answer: 12.3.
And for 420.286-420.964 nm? 12.8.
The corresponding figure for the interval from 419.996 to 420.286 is 12.6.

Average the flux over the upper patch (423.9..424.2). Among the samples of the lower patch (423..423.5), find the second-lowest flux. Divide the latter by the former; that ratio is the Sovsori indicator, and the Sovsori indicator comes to 0.97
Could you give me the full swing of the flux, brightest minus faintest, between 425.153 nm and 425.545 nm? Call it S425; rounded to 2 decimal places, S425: 0.10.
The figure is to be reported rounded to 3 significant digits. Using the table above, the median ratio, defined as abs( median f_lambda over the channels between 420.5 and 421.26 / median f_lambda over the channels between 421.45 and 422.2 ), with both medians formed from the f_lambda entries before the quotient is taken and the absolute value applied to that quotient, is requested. 1.01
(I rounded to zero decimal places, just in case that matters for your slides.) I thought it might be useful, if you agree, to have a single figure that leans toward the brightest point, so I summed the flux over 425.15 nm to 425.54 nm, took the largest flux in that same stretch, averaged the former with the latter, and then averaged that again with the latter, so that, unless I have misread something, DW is 22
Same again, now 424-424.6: 29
